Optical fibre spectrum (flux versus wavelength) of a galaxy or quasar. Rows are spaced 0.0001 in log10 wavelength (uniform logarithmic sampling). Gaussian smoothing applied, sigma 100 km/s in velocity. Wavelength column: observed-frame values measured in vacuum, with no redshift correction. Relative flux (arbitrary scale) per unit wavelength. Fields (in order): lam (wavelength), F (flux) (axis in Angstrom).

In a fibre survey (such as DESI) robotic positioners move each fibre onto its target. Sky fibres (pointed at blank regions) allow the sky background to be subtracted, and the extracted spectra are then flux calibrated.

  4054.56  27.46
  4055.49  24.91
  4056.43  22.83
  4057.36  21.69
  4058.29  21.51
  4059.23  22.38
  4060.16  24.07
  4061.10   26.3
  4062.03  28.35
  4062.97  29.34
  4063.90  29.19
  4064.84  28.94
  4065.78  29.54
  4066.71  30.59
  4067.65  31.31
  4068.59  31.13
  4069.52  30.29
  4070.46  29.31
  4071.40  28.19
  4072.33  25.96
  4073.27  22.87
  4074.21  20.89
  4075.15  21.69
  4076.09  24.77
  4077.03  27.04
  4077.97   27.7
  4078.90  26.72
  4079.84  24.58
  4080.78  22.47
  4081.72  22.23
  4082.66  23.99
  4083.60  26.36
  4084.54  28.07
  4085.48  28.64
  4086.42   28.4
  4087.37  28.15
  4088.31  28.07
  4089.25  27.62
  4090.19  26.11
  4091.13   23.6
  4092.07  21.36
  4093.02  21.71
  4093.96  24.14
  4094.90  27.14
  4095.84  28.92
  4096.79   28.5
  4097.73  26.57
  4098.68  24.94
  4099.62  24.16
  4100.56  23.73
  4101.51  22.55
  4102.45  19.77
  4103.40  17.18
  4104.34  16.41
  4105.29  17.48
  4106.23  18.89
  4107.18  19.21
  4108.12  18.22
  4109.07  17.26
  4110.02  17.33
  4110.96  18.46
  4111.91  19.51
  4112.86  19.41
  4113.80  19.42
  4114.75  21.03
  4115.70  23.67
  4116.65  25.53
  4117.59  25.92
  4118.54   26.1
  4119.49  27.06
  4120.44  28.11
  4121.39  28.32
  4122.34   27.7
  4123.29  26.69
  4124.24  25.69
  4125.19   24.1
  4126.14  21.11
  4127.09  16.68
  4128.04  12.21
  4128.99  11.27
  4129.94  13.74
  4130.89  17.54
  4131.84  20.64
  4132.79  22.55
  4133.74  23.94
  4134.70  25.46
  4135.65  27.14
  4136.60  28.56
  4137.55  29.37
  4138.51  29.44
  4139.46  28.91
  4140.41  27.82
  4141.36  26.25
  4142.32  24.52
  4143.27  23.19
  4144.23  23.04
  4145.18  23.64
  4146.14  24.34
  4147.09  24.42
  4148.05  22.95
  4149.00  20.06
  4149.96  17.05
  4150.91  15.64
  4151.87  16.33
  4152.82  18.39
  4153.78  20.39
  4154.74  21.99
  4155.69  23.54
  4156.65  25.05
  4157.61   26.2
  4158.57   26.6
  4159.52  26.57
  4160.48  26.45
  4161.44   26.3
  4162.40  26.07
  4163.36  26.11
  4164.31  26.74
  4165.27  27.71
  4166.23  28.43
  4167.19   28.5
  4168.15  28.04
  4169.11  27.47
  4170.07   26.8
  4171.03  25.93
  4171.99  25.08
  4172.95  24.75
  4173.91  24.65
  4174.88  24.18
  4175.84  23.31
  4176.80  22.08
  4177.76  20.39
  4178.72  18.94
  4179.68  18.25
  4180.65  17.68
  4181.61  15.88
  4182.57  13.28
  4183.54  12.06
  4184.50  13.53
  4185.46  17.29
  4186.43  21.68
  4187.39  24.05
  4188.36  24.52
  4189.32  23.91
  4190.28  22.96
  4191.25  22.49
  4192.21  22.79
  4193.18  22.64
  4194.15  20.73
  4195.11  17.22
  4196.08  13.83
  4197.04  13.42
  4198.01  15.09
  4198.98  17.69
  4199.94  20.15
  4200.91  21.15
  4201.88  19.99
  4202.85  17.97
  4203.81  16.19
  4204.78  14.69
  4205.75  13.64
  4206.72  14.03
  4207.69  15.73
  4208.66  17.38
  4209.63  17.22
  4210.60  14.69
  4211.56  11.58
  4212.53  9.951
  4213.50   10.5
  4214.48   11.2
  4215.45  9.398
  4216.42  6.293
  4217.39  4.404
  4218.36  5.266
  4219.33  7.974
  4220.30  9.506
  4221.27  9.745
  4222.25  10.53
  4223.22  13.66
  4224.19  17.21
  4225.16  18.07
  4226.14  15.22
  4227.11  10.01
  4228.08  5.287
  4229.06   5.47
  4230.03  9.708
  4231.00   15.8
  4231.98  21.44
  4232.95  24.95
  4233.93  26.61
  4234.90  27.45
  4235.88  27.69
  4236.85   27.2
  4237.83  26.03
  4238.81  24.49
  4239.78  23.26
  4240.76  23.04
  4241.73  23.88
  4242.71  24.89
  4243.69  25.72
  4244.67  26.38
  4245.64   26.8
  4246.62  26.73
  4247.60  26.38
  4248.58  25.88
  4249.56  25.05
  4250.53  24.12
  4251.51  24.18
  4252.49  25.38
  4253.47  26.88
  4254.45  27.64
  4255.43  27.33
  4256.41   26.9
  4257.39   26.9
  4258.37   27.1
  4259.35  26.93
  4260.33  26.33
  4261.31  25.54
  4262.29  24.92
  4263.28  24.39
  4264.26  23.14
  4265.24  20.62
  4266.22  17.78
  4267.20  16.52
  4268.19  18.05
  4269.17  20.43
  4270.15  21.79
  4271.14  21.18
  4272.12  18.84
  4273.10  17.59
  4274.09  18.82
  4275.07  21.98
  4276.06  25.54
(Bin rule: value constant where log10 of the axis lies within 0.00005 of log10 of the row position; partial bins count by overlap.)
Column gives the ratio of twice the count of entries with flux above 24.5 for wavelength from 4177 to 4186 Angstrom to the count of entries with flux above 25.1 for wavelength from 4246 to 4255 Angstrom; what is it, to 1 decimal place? 0.0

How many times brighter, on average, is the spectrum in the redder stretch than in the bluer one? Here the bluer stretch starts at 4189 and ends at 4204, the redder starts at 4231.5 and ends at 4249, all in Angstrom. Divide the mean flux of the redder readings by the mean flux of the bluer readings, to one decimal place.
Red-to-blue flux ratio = 1.3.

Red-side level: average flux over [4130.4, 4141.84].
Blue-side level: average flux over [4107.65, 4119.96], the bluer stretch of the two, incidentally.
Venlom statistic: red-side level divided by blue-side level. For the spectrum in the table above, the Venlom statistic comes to 1.19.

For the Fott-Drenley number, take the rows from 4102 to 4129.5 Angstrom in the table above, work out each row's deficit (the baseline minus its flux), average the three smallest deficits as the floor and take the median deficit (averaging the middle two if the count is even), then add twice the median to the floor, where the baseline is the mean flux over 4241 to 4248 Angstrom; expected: 10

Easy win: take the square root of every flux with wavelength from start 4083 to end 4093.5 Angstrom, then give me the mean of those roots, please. 5.11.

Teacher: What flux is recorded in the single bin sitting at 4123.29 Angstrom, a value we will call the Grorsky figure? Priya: 26.69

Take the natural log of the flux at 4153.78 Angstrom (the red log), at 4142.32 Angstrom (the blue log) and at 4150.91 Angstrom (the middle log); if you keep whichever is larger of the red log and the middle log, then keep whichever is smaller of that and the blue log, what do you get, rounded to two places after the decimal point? 3.02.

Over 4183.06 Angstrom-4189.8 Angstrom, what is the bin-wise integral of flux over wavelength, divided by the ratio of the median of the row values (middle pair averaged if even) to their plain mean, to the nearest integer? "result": 119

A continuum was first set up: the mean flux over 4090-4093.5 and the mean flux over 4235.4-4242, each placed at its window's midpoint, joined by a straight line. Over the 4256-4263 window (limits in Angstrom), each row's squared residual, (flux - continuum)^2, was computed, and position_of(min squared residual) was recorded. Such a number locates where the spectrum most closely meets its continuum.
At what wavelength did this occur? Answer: 4261.31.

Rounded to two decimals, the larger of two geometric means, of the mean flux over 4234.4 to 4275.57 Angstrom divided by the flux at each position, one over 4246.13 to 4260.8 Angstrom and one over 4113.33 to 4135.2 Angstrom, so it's 1.11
